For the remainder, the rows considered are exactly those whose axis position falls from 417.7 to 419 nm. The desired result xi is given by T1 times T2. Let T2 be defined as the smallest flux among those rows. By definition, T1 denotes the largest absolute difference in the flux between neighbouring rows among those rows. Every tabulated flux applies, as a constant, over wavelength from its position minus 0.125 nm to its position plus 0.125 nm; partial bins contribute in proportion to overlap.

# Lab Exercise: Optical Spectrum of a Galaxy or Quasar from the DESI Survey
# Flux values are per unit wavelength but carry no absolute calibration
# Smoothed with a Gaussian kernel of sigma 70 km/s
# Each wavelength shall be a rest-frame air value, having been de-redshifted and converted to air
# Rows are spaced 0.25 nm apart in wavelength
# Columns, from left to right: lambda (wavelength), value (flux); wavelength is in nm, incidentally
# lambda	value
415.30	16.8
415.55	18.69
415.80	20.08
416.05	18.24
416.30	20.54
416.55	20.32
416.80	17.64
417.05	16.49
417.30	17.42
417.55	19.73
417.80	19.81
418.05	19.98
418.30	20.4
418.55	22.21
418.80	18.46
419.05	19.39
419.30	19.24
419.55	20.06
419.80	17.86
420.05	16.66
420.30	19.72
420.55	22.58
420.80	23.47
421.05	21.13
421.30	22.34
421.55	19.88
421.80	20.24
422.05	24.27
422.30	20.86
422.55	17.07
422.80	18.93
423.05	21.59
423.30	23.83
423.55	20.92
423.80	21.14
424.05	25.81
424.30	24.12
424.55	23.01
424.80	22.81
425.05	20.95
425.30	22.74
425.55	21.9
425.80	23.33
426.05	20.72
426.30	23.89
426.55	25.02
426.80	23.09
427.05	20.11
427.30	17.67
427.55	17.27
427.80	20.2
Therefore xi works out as 69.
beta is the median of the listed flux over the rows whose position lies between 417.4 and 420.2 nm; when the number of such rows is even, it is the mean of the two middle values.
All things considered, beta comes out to 19.7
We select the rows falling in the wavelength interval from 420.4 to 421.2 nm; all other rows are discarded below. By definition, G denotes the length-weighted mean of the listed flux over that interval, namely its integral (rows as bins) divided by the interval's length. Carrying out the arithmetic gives 22.3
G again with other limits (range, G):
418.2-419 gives 20.3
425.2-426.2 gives 22.2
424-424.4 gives 24.9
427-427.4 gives 18.7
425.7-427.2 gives 22.6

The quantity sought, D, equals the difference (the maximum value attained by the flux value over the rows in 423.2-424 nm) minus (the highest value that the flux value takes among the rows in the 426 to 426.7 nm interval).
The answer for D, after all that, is -1.2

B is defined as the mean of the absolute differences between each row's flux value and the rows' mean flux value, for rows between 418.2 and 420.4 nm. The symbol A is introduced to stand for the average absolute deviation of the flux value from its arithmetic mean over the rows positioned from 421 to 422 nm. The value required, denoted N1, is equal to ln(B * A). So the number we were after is 0.0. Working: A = 0.84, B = 1.1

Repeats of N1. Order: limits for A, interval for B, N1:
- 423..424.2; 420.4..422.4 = 0.8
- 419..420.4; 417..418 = 0.4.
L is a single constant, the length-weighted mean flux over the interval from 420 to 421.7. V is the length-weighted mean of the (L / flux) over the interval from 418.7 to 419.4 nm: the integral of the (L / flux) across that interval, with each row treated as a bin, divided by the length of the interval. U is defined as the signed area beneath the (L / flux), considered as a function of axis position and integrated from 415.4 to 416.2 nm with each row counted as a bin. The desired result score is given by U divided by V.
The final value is 0.804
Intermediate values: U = 0.89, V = 1.10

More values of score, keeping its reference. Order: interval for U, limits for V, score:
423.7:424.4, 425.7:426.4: 0.667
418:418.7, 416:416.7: 0.663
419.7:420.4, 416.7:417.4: 0.669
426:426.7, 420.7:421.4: 0.667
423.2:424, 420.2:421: 0.788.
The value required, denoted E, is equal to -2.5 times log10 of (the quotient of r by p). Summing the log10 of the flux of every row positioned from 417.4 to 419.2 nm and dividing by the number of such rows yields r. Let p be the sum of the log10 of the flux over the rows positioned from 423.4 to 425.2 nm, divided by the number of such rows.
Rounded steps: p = 1.35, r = 1.30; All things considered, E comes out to 0.044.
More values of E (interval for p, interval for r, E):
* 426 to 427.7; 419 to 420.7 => 0.030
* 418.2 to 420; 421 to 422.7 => -0.020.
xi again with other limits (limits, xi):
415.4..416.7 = 42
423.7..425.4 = 98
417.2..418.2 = 40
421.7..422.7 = 69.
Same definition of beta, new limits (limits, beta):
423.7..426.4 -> 22.8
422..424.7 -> 21.6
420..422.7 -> 20.9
